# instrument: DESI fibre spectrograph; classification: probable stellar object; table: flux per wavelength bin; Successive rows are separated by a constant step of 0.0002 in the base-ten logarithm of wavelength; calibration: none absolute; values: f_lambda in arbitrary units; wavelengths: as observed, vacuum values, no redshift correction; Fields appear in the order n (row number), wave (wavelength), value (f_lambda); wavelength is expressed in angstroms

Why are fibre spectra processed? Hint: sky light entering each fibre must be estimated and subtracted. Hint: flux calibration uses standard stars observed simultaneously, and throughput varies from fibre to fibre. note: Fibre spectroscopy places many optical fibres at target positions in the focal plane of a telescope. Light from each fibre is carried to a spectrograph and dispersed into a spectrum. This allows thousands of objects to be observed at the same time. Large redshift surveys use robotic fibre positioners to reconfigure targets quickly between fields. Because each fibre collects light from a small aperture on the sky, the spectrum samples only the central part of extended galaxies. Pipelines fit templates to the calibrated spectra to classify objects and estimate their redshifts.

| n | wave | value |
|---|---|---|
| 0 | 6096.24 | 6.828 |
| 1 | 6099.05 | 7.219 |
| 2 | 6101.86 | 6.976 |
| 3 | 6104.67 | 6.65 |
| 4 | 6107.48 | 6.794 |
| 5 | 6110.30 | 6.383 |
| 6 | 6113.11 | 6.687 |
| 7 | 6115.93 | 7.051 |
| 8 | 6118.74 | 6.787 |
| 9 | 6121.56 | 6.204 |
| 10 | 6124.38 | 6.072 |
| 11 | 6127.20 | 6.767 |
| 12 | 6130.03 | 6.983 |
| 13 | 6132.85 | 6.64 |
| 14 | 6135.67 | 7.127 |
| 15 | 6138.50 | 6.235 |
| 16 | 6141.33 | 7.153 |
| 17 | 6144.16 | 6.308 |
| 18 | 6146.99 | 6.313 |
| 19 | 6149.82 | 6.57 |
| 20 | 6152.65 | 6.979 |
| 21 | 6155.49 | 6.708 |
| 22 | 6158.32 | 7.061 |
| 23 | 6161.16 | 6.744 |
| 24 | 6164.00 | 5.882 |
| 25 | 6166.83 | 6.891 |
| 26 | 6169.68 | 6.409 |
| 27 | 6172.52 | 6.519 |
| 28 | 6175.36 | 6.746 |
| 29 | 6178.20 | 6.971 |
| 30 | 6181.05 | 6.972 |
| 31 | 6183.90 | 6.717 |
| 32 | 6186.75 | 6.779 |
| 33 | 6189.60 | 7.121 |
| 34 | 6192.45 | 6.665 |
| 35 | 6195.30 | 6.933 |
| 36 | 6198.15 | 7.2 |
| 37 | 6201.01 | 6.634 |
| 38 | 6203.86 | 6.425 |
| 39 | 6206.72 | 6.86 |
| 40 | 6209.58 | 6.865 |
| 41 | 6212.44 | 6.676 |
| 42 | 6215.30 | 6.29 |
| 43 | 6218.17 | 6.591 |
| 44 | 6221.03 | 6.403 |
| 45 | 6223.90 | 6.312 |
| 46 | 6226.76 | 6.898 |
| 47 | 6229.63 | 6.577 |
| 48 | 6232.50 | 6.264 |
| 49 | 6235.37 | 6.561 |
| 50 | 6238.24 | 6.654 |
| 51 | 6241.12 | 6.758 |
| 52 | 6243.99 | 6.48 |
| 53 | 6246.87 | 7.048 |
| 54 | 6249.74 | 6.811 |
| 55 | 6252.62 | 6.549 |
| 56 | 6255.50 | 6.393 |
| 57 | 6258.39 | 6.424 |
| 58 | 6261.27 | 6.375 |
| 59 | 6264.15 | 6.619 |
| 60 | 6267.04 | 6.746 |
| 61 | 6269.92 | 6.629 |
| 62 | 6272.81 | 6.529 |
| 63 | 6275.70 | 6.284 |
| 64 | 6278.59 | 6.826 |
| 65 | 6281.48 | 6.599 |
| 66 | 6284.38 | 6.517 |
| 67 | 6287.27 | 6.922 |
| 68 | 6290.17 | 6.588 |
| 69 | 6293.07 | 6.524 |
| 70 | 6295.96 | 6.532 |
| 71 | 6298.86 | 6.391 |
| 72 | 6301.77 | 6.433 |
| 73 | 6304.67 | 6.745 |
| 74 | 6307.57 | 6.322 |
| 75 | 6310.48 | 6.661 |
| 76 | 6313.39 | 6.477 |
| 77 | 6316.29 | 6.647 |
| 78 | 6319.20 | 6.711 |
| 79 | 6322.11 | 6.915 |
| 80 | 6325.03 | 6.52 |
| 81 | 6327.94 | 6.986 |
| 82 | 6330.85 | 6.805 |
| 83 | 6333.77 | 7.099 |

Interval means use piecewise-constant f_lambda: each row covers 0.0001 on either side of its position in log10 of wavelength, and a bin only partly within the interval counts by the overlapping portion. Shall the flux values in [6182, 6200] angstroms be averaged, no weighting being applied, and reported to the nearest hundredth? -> 6.90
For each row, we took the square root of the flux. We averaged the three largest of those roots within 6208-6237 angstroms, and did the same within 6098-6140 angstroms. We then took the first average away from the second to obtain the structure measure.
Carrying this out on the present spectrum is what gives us 0.06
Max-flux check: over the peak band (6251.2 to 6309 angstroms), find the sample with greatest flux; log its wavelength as 6287.27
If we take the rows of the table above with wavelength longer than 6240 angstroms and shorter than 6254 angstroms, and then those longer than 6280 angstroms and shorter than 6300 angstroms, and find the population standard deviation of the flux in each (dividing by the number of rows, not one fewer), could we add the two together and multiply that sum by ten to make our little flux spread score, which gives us 3.5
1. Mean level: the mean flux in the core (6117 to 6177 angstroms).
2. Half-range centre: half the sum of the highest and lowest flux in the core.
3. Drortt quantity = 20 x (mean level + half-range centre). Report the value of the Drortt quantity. 263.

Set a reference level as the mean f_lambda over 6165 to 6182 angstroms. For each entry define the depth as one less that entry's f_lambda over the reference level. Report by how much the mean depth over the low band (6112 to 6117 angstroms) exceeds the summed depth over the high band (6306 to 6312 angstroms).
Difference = -0.09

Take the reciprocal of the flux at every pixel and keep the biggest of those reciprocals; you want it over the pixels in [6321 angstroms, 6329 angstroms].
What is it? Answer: 0.153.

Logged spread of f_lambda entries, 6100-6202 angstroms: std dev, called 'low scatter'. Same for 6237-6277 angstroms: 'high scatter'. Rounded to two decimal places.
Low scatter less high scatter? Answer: 0.12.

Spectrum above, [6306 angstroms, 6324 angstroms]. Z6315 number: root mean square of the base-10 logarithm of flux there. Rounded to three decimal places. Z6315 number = 0.821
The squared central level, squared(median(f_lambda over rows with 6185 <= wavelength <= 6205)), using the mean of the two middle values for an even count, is 46.0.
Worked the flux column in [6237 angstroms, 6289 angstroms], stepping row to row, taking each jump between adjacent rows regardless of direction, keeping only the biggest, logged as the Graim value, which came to 0.57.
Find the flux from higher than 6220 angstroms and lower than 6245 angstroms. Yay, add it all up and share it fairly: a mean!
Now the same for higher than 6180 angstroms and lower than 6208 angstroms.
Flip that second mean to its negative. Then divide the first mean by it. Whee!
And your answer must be -0.96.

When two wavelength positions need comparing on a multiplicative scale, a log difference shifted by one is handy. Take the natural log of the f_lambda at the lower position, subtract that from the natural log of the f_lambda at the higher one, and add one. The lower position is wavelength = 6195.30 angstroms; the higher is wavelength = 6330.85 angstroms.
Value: 0.98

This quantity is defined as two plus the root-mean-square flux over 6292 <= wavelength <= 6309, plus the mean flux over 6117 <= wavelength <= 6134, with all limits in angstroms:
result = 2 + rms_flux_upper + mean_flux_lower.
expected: 15.1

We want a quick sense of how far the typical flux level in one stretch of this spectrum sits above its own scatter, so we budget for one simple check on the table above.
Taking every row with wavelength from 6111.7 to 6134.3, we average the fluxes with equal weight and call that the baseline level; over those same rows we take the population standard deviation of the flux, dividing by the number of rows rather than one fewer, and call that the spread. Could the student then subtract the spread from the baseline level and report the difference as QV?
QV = 6.33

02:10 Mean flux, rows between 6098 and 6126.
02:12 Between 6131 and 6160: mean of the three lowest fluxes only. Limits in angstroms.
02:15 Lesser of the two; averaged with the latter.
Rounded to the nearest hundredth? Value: 6.29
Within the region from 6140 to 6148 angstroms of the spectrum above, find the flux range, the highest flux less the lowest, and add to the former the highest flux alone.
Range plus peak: 8.0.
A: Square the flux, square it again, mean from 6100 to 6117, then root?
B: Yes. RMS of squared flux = 45.8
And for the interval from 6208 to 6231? 43.4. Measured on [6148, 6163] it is 46.5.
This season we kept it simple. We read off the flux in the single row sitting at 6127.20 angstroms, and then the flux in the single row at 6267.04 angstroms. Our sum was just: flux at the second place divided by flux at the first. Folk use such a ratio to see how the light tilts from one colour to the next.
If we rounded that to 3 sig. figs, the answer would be 0.997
